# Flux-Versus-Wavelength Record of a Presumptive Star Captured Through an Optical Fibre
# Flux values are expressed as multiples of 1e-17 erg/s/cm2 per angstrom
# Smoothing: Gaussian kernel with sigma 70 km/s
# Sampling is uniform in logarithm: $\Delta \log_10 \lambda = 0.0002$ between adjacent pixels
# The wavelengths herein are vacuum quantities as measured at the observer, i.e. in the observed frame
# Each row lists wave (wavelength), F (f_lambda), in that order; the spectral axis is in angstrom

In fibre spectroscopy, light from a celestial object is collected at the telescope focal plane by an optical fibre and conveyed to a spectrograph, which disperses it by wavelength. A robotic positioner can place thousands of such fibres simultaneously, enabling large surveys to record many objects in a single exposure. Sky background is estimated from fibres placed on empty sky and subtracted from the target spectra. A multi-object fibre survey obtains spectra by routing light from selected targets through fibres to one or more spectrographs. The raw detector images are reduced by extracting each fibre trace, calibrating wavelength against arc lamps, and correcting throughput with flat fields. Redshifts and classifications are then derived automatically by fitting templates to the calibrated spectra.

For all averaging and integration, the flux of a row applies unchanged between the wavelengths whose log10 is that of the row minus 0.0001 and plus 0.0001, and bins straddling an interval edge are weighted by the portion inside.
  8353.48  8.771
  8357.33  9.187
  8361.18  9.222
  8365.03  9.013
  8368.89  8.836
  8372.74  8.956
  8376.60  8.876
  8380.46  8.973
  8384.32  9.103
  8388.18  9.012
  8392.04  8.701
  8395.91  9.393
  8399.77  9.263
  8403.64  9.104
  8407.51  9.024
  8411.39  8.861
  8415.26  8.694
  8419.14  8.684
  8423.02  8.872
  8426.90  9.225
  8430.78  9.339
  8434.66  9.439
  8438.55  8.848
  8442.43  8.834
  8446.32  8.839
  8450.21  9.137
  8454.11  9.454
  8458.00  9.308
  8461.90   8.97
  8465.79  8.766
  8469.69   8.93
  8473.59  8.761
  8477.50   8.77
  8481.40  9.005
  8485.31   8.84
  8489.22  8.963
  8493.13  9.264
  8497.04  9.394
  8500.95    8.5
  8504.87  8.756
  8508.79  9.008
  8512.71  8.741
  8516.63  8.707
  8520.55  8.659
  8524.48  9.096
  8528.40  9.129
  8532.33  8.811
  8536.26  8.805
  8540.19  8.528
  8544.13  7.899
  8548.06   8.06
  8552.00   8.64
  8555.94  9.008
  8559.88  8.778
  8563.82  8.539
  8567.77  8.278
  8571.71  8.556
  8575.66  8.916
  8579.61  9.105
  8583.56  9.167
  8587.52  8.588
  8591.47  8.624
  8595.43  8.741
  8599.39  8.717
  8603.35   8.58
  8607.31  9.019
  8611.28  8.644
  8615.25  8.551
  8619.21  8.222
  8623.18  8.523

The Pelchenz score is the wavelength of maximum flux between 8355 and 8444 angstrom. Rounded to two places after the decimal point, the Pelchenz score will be 8434.66 angstrom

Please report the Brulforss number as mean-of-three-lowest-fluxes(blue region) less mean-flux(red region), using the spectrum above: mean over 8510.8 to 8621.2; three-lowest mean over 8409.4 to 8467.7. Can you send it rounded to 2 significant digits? 0.032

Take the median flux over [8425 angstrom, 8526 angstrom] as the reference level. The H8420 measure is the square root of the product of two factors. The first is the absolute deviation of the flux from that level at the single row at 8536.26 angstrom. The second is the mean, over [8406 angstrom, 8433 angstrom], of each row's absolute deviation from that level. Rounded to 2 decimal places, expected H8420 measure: 0.17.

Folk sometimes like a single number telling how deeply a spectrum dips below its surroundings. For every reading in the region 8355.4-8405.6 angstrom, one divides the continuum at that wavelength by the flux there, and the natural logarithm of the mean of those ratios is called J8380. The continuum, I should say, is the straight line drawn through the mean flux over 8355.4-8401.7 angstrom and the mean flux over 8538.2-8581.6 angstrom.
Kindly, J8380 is -0.001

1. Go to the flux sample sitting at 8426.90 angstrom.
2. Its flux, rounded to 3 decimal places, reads 9.225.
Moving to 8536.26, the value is 8.805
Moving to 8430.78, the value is 9.339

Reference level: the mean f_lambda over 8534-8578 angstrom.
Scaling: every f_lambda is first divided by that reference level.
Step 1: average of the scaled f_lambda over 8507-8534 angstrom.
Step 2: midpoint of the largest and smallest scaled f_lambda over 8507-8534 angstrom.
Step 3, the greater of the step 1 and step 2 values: 1.04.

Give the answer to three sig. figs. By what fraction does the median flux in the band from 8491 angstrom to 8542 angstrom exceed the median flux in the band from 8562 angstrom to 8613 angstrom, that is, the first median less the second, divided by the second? 0.0186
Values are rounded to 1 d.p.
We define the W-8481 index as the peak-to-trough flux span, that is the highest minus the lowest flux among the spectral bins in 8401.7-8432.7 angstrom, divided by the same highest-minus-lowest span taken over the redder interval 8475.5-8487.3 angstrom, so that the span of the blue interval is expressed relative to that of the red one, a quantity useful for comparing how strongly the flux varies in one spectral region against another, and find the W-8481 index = 2.8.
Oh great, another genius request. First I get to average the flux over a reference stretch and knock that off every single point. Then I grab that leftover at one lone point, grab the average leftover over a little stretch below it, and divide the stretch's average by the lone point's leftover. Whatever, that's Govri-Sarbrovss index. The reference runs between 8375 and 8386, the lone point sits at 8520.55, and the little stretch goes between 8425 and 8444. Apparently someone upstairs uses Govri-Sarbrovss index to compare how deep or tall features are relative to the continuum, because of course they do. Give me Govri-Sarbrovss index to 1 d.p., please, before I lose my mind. -0.5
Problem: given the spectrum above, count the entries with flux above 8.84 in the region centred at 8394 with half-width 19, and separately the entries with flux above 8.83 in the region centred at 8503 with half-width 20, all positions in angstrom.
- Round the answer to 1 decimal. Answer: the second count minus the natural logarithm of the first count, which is 2.8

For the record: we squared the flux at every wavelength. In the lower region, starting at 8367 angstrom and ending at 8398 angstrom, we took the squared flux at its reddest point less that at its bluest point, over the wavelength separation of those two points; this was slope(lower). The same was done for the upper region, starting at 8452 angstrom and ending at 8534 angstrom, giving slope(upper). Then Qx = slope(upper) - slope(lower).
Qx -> -0.5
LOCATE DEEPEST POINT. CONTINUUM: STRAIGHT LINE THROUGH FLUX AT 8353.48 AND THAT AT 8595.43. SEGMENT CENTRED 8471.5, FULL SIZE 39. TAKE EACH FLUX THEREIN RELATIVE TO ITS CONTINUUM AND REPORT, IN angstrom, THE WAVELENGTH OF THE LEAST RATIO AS 8473.59 angstrom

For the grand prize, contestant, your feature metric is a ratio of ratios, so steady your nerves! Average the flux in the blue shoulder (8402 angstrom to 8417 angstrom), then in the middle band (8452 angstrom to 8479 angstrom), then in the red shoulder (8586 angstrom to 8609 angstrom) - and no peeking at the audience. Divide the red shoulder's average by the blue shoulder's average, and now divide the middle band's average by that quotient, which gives 9.2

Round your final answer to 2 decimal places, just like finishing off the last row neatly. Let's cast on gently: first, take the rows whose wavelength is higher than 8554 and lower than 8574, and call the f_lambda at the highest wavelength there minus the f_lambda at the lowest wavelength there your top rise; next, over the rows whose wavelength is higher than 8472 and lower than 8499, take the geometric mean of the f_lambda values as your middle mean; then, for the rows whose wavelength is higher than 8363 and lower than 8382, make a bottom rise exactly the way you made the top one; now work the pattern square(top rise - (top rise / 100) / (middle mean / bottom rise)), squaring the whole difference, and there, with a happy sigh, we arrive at 0.20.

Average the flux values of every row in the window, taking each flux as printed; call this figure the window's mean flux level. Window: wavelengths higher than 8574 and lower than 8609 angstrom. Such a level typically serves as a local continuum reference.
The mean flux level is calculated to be 8.83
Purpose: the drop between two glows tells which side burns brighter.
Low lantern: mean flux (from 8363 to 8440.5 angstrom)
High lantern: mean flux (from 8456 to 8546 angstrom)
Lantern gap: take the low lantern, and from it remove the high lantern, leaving 0.16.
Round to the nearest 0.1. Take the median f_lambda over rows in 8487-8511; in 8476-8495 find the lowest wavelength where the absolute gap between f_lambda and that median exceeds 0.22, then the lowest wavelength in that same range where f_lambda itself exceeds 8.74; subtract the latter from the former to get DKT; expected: 15.6 angstrom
